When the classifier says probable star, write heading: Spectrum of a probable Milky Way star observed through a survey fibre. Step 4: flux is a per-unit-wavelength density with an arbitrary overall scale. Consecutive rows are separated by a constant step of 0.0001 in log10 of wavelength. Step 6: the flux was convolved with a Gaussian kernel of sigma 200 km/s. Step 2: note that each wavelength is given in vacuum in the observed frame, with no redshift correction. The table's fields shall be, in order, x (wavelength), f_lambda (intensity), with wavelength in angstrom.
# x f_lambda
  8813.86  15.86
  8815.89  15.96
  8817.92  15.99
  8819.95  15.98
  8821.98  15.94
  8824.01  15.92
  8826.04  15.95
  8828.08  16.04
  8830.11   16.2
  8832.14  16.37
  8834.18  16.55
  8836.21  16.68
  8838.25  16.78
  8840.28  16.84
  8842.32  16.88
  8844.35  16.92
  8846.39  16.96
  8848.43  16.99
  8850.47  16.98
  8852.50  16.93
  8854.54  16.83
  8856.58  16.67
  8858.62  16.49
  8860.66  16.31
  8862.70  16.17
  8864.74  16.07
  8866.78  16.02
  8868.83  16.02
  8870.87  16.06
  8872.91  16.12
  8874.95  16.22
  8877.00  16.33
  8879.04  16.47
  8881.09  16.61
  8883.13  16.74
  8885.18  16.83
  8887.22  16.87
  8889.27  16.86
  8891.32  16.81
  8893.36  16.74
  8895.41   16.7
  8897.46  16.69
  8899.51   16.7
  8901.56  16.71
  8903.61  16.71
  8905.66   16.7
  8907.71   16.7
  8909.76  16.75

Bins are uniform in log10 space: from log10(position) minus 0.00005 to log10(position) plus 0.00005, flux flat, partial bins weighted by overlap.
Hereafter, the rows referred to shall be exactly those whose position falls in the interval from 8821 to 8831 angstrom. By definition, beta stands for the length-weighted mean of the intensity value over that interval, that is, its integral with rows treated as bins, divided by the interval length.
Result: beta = 16.0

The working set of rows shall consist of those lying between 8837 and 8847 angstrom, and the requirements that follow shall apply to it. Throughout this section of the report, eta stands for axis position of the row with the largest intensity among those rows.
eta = 8846.39 angstrom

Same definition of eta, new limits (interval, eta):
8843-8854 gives 8848.43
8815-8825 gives 8817.92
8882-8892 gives 8887.22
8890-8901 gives 8891.32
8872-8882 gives 8881.09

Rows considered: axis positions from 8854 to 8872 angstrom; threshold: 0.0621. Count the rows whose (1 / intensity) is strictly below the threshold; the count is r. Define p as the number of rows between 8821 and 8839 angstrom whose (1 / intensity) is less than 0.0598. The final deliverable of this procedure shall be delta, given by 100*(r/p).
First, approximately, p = 1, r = 5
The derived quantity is 500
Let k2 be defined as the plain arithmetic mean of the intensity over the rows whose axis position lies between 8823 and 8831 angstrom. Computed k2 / 16.0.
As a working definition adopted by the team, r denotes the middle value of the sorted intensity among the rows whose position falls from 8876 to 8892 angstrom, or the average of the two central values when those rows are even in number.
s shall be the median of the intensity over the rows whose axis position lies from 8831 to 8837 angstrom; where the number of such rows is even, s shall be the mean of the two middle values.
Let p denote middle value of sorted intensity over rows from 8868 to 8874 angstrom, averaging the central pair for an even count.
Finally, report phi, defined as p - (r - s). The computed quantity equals 15.8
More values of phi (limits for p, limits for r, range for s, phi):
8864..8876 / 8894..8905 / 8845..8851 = 16.3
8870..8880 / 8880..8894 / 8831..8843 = 16.1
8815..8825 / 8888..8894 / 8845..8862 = 16.0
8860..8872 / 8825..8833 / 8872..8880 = 16.2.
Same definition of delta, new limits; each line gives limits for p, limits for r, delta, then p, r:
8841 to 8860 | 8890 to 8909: 129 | 7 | 9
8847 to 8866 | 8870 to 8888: 200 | 4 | 8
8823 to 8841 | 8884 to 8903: 450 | 2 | 9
